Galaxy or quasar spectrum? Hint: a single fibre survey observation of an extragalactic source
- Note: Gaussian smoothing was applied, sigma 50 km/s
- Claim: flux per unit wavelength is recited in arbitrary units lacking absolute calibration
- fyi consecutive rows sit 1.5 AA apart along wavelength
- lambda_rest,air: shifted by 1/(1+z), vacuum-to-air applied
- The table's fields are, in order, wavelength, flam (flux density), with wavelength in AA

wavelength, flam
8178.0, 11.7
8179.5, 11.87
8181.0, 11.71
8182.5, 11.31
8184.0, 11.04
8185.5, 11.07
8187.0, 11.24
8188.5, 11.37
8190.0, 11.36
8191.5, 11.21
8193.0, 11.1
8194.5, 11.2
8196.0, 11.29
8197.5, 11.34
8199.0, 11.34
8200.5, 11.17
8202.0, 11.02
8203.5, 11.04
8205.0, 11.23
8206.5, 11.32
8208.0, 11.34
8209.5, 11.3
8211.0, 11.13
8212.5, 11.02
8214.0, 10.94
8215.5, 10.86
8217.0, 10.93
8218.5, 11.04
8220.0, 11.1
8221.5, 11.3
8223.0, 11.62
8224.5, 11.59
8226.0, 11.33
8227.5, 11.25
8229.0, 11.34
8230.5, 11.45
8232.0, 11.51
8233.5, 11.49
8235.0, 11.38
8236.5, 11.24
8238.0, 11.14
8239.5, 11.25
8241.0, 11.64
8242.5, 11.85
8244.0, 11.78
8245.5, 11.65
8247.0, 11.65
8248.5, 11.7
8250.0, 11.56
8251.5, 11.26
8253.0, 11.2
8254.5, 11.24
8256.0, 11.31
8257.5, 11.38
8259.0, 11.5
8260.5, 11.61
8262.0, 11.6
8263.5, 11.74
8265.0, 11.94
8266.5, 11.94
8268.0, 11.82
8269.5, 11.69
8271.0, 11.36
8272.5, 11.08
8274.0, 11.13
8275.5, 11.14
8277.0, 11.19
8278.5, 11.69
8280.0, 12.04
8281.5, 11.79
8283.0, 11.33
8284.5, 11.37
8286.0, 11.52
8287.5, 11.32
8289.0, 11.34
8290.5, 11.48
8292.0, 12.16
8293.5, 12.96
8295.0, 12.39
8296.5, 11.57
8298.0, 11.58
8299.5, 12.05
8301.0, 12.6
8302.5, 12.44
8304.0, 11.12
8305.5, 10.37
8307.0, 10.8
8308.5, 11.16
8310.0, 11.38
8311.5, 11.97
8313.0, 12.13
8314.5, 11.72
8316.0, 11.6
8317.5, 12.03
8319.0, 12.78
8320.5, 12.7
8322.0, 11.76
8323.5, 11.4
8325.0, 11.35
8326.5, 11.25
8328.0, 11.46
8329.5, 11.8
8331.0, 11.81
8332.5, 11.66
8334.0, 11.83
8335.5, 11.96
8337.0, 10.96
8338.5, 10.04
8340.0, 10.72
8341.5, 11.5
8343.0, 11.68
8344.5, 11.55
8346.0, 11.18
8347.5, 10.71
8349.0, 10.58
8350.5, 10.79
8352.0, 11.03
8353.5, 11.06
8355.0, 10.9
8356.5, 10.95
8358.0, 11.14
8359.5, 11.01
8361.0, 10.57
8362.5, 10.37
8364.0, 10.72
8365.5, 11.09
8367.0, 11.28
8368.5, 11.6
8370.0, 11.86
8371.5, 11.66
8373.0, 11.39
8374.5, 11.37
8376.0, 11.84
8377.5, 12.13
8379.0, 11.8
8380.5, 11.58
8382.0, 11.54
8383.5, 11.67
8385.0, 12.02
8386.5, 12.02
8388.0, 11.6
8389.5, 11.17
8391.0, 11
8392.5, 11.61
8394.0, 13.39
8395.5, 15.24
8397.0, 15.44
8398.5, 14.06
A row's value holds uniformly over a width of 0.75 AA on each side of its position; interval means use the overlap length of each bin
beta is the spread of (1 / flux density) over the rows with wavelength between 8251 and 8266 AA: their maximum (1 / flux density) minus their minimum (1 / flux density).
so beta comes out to 0.0055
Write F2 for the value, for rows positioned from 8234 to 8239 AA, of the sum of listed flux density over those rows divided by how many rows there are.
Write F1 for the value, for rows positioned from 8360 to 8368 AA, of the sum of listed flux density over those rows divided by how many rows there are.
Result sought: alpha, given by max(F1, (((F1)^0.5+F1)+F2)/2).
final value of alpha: 12.67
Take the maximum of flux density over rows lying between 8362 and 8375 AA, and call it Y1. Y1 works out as 11.86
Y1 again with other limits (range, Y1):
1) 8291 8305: 12.96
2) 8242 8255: 11.85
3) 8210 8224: 11.62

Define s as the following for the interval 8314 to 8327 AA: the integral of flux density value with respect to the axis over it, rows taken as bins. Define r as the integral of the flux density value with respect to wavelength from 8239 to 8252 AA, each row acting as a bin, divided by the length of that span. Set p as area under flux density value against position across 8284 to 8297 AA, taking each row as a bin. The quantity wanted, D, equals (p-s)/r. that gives -0.1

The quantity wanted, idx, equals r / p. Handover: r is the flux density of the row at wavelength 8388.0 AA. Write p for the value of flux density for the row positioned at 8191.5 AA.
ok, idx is 1.03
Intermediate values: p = 11.21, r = 11.6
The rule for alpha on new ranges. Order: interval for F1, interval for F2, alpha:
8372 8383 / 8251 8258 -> 13.18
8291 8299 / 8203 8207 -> 13.41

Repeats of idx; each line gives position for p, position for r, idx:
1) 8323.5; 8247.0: 1.02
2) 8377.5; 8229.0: 0.93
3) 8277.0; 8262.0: 1.04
